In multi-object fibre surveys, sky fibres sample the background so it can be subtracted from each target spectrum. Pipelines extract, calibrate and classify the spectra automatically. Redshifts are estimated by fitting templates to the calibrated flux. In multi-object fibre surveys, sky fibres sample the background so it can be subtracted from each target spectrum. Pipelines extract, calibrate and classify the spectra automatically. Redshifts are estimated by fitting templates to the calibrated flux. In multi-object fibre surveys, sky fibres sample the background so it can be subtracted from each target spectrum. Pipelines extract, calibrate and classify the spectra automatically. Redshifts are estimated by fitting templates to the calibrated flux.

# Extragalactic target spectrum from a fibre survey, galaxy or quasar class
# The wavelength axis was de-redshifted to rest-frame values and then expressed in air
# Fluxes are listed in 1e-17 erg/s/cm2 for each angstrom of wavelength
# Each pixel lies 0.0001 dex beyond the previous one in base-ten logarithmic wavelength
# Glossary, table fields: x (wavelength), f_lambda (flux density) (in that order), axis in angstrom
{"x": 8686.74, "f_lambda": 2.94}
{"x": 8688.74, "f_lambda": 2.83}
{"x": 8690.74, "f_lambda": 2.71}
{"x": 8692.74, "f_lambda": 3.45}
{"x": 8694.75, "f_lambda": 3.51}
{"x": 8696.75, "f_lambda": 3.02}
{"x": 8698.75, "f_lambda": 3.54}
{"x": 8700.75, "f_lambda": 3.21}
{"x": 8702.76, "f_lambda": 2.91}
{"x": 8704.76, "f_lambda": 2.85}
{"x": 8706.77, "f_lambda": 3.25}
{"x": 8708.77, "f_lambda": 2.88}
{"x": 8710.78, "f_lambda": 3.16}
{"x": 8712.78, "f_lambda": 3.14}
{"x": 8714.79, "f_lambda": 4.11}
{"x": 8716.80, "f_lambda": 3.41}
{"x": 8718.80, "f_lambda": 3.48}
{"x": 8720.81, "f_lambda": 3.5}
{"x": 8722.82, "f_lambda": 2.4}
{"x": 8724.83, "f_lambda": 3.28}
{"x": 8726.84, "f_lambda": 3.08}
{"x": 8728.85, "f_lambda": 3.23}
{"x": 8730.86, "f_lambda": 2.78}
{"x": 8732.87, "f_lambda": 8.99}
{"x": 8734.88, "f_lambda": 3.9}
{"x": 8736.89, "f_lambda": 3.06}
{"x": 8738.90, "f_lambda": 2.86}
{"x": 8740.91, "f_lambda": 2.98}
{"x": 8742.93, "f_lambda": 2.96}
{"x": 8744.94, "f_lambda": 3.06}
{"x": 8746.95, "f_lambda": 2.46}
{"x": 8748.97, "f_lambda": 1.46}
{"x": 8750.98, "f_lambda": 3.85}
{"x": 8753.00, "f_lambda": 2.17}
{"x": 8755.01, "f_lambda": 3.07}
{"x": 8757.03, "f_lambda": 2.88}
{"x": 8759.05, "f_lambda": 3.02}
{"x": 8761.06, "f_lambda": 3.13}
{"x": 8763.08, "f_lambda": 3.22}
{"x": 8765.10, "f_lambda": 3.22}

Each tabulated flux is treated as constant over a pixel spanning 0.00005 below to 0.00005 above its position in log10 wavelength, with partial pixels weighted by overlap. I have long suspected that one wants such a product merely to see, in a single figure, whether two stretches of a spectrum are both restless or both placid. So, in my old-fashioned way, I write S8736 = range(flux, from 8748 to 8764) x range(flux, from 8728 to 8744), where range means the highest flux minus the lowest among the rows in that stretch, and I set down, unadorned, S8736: 14.8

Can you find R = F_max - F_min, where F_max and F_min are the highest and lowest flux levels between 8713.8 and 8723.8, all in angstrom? 1.7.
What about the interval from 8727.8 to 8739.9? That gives 6.2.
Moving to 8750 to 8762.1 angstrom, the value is 1.7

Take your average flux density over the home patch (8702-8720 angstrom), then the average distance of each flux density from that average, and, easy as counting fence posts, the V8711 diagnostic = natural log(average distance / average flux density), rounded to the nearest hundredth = -2.44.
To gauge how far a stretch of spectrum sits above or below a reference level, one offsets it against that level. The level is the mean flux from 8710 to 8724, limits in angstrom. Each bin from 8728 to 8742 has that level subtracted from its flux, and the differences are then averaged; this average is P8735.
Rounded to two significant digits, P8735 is 0.66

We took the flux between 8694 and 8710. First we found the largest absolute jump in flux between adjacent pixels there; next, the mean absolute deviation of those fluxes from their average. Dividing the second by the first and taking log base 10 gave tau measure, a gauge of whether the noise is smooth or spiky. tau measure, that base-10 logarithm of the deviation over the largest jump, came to -0.35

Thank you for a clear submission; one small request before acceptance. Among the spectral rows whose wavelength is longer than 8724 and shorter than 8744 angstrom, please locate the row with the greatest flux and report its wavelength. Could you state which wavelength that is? 8732.87 angstrom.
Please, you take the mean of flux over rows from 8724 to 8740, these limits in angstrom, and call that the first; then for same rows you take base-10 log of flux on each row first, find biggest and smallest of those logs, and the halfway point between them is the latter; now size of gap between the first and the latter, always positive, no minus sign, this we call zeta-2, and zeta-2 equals 3.2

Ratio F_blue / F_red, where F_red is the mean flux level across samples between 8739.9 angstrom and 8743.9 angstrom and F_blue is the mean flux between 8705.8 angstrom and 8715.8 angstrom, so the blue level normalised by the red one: 1.1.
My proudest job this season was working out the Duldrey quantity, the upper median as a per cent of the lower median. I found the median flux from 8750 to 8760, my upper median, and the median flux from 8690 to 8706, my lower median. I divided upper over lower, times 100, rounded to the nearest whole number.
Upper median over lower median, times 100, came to 97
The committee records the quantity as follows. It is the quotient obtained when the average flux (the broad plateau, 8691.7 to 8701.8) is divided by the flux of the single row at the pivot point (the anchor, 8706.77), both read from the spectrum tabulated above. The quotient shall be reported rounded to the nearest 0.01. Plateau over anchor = 1.03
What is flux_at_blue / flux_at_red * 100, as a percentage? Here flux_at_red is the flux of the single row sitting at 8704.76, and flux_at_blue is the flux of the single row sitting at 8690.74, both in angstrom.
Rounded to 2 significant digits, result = 95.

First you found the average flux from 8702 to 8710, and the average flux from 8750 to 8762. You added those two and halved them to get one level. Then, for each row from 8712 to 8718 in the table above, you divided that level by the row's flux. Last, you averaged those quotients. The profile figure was 0.85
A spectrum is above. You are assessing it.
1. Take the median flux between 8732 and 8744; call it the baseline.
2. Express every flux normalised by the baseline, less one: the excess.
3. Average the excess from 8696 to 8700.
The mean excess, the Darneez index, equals 0.09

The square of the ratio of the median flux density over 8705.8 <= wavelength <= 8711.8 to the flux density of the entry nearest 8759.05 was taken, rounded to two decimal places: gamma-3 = 1.09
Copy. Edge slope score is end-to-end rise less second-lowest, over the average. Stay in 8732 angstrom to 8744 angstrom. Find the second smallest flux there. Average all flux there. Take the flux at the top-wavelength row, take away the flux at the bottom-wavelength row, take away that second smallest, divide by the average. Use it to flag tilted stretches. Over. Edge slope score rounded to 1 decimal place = -2.2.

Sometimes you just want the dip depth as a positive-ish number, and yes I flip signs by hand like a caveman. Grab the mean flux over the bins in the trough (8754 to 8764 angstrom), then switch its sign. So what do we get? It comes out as -3.06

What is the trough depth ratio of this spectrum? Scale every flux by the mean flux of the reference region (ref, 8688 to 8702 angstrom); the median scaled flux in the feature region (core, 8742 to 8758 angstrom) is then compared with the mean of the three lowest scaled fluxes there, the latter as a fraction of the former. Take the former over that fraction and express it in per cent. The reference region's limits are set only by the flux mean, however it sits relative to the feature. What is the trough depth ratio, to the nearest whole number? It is 132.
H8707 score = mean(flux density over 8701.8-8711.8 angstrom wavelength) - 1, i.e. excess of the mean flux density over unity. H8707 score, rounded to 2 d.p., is 2.01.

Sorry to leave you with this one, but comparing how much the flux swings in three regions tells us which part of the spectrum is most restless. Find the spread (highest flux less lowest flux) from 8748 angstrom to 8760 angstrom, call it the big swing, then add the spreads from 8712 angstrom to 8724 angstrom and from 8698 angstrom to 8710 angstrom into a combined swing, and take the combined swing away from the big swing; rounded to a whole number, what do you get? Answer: 0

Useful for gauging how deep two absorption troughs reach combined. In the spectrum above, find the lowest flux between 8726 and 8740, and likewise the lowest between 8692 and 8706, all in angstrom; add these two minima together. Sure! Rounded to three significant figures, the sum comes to 5.63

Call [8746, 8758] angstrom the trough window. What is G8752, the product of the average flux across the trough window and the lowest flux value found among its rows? 3.9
